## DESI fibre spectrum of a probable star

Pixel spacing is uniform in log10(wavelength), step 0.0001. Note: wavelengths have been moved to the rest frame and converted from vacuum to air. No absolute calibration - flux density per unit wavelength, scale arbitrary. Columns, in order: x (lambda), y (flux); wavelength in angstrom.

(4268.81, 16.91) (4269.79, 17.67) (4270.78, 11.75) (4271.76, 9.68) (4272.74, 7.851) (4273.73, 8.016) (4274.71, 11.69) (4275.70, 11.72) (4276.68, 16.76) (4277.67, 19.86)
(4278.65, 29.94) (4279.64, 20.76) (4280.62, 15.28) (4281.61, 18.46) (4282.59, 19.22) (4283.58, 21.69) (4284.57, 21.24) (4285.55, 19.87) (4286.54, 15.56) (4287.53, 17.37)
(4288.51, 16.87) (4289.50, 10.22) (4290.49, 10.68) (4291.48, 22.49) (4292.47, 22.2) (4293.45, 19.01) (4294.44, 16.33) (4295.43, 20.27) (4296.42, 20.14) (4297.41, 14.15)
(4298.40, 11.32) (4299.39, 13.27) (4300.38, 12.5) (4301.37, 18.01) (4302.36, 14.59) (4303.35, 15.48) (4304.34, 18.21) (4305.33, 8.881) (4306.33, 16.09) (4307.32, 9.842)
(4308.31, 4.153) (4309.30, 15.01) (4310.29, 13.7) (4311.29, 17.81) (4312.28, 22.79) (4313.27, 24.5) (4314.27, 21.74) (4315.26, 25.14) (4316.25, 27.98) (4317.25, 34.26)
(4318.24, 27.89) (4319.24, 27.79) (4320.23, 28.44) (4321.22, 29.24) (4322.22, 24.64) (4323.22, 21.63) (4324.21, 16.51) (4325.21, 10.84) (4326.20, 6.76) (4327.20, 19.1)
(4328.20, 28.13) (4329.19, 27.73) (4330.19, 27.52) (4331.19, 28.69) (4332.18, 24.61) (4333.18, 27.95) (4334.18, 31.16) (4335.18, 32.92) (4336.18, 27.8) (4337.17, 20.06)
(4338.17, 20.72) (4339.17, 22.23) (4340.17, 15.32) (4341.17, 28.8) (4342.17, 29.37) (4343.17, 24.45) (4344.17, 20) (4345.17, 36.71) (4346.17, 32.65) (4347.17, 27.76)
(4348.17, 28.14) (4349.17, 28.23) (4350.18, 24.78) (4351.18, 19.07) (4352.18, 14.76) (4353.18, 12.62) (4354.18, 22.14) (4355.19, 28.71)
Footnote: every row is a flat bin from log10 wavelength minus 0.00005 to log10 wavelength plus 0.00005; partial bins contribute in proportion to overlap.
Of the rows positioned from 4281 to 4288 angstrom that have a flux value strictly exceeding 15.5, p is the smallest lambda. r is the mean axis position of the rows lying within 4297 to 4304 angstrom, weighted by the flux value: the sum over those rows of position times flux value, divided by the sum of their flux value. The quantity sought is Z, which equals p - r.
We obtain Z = -18.9 angstrom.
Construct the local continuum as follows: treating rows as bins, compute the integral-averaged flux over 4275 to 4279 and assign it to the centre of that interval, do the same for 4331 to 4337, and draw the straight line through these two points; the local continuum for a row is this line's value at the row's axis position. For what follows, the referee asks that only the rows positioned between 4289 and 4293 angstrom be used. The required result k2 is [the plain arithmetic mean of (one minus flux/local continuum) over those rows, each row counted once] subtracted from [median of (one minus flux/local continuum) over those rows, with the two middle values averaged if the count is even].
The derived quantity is 0.001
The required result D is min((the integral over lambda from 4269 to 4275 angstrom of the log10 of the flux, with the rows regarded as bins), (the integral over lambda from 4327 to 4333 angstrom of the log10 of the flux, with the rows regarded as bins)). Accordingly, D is 6.2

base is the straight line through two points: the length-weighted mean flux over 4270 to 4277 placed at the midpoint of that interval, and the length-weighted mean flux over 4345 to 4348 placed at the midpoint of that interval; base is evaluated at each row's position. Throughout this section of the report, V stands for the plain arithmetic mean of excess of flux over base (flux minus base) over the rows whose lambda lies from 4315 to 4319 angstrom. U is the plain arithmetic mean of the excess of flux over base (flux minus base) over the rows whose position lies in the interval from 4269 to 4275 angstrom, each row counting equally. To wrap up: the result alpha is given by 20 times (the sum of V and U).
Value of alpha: 118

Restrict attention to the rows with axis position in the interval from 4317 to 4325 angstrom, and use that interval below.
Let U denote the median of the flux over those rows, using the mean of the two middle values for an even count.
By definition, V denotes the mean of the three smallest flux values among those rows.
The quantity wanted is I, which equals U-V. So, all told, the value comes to 6.9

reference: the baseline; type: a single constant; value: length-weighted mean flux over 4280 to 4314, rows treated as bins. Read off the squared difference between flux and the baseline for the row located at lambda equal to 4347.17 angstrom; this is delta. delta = 128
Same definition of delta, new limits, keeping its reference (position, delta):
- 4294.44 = 0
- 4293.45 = 7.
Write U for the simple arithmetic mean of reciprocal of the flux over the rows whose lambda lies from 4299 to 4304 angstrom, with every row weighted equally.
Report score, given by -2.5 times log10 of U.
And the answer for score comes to 2.9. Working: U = 0.069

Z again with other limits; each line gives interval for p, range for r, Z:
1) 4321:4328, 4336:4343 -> -18.1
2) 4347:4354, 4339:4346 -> 4.7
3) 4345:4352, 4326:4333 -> 15.5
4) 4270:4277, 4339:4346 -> -65.8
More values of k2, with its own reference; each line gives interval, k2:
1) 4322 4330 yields -0.039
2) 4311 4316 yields -0.023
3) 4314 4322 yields -0.004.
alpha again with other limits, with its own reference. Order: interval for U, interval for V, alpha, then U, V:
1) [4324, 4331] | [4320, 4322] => -41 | -7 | 4.5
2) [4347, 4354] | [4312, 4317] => -167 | -10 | 1.9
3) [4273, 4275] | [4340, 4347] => -106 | -2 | -3.8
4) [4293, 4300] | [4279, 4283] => 79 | -1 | 5.1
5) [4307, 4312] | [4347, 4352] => -313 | -9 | -6.6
